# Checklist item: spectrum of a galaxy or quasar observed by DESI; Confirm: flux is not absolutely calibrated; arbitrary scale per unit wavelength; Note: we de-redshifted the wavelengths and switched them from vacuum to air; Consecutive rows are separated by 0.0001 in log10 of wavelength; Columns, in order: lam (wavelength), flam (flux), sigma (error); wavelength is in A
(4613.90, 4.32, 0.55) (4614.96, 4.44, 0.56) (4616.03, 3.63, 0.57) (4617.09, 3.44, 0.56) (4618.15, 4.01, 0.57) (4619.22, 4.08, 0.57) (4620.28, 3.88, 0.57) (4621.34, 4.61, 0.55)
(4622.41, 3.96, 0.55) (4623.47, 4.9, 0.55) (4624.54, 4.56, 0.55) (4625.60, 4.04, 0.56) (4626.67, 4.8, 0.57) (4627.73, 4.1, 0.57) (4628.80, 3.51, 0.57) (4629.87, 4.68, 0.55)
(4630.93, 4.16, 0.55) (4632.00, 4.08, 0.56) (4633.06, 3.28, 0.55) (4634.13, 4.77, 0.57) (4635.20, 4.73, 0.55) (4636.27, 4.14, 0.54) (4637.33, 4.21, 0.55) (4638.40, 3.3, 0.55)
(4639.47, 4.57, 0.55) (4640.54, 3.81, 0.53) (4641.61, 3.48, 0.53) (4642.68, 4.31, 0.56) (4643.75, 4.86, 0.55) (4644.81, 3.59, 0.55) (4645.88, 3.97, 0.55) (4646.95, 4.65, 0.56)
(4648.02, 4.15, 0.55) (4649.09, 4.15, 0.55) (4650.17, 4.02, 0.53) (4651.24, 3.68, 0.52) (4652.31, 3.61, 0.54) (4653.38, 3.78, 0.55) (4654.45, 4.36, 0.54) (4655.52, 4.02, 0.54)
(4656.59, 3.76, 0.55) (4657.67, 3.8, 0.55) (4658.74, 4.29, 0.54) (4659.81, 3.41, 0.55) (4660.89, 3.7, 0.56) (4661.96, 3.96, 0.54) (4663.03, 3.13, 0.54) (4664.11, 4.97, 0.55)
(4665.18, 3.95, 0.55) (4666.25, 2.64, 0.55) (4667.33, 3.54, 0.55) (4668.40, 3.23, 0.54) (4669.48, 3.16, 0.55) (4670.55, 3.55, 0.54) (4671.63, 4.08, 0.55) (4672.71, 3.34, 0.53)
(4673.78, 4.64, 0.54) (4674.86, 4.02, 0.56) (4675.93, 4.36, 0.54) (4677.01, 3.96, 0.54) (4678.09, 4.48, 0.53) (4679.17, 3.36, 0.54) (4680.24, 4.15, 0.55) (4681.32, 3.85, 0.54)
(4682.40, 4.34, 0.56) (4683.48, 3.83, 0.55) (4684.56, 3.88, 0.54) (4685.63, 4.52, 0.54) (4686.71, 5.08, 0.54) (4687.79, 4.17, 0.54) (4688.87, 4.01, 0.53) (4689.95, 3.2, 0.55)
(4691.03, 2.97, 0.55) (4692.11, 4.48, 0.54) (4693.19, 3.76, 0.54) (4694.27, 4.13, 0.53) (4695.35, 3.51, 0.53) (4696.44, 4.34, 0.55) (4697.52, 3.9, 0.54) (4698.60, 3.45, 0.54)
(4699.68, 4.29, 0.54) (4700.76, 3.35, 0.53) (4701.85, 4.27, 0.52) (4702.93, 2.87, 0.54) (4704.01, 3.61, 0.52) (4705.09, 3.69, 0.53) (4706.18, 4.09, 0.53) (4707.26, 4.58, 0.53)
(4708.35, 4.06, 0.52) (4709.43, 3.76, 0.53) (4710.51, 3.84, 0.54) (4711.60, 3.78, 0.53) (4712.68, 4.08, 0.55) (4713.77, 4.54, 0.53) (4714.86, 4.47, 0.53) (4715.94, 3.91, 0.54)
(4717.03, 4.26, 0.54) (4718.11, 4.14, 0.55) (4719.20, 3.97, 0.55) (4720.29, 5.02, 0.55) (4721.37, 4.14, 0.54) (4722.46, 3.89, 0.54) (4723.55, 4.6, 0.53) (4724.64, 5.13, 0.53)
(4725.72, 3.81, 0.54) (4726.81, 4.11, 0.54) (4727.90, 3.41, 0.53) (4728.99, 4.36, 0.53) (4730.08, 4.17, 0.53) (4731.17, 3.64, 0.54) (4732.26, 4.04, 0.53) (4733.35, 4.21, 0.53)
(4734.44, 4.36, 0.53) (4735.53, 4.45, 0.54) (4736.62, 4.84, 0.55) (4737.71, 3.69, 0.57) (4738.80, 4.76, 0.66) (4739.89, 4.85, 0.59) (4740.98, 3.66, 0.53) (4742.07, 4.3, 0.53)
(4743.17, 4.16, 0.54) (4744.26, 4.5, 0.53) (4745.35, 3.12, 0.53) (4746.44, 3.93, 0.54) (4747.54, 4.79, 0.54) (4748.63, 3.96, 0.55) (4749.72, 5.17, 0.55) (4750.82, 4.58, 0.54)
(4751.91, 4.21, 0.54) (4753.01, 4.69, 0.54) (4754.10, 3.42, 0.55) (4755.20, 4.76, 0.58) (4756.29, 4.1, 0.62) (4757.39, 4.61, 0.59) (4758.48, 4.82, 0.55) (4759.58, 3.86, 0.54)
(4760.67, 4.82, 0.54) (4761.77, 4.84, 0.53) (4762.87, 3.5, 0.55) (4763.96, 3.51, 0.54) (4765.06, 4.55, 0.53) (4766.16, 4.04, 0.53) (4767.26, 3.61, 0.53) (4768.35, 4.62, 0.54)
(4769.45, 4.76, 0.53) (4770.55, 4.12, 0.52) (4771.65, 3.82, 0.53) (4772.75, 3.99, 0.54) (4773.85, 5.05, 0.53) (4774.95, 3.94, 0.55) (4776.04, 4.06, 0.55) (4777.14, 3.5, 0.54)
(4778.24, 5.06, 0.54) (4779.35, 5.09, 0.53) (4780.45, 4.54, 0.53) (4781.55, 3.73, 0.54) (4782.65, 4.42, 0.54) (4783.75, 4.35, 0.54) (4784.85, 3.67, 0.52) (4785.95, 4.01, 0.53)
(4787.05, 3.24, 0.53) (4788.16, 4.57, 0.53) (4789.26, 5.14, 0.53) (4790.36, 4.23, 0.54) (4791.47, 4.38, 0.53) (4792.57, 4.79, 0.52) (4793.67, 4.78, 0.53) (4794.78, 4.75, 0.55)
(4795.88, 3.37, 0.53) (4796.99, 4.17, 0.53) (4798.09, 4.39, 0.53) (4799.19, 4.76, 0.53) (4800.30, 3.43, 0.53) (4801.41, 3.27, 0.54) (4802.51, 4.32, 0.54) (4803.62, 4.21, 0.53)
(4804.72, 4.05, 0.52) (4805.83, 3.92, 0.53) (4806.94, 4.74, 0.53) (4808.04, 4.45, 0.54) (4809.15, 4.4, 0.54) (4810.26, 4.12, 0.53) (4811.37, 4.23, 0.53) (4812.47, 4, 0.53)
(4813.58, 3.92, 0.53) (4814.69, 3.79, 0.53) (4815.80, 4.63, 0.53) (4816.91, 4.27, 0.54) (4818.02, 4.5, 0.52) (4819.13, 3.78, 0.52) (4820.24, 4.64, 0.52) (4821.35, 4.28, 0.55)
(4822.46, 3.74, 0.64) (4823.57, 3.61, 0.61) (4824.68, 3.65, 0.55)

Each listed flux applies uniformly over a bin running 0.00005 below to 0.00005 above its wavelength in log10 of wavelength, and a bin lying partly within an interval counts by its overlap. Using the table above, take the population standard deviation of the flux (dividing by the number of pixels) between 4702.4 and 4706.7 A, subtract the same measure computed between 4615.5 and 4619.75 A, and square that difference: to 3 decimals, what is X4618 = 0.031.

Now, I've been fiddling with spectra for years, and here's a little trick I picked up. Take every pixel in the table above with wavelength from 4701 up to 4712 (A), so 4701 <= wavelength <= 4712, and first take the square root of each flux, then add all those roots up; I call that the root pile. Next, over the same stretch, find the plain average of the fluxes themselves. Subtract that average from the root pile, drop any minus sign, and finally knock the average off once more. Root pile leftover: 11.9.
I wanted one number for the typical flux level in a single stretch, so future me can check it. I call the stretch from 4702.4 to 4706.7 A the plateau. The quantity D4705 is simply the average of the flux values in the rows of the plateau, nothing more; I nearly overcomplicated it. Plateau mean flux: 3.56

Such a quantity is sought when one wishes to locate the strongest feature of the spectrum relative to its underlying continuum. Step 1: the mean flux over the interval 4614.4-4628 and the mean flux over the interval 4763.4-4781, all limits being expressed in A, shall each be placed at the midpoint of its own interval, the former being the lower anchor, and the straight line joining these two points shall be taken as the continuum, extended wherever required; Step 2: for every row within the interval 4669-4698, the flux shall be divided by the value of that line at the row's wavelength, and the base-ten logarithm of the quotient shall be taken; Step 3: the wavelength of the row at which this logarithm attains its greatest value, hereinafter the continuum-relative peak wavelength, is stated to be 4686.71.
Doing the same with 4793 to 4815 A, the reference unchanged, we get 4793.67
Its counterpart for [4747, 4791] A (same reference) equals 4749.72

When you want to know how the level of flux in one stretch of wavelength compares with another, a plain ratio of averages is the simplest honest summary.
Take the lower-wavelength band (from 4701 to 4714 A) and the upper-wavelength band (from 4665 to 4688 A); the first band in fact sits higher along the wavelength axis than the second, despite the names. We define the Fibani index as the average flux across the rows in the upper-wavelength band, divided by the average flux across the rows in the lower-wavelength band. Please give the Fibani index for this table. 1.00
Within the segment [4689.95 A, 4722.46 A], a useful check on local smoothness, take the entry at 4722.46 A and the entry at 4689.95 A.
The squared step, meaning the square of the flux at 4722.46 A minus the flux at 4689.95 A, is 0.5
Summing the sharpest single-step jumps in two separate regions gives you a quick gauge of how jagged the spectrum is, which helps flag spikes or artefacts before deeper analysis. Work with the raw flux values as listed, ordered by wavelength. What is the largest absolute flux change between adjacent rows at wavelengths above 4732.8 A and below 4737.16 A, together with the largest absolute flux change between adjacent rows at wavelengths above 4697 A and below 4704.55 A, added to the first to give 1.8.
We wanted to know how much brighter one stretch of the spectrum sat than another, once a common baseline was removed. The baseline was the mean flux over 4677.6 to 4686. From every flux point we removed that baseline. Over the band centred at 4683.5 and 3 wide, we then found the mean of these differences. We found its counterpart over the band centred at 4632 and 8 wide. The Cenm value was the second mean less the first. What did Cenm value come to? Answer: 0.16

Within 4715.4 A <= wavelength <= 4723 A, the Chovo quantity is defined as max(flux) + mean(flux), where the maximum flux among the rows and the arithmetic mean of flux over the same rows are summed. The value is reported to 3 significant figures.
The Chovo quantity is 9.21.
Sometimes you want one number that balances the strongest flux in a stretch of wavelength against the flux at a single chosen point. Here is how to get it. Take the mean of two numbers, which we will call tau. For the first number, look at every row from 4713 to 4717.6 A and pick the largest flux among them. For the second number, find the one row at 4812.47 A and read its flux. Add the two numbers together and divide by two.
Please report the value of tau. 4.27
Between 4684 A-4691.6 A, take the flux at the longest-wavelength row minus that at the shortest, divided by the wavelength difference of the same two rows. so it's -0.14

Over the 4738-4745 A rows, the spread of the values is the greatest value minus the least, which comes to 1.2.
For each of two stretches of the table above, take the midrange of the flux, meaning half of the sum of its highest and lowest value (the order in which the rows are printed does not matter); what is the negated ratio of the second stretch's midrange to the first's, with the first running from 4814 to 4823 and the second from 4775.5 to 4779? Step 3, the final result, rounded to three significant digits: -1.02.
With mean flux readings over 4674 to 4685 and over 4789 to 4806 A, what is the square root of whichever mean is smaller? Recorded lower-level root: 2.01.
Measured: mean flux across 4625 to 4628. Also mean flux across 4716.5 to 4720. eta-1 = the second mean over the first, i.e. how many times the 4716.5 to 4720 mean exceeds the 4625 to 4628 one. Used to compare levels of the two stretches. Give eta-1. 0.96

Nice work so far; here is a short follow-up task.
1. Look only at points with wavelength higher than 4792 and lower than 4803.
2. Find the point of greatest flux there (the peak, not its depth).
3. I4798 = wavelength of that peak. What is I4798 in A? 4792.57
